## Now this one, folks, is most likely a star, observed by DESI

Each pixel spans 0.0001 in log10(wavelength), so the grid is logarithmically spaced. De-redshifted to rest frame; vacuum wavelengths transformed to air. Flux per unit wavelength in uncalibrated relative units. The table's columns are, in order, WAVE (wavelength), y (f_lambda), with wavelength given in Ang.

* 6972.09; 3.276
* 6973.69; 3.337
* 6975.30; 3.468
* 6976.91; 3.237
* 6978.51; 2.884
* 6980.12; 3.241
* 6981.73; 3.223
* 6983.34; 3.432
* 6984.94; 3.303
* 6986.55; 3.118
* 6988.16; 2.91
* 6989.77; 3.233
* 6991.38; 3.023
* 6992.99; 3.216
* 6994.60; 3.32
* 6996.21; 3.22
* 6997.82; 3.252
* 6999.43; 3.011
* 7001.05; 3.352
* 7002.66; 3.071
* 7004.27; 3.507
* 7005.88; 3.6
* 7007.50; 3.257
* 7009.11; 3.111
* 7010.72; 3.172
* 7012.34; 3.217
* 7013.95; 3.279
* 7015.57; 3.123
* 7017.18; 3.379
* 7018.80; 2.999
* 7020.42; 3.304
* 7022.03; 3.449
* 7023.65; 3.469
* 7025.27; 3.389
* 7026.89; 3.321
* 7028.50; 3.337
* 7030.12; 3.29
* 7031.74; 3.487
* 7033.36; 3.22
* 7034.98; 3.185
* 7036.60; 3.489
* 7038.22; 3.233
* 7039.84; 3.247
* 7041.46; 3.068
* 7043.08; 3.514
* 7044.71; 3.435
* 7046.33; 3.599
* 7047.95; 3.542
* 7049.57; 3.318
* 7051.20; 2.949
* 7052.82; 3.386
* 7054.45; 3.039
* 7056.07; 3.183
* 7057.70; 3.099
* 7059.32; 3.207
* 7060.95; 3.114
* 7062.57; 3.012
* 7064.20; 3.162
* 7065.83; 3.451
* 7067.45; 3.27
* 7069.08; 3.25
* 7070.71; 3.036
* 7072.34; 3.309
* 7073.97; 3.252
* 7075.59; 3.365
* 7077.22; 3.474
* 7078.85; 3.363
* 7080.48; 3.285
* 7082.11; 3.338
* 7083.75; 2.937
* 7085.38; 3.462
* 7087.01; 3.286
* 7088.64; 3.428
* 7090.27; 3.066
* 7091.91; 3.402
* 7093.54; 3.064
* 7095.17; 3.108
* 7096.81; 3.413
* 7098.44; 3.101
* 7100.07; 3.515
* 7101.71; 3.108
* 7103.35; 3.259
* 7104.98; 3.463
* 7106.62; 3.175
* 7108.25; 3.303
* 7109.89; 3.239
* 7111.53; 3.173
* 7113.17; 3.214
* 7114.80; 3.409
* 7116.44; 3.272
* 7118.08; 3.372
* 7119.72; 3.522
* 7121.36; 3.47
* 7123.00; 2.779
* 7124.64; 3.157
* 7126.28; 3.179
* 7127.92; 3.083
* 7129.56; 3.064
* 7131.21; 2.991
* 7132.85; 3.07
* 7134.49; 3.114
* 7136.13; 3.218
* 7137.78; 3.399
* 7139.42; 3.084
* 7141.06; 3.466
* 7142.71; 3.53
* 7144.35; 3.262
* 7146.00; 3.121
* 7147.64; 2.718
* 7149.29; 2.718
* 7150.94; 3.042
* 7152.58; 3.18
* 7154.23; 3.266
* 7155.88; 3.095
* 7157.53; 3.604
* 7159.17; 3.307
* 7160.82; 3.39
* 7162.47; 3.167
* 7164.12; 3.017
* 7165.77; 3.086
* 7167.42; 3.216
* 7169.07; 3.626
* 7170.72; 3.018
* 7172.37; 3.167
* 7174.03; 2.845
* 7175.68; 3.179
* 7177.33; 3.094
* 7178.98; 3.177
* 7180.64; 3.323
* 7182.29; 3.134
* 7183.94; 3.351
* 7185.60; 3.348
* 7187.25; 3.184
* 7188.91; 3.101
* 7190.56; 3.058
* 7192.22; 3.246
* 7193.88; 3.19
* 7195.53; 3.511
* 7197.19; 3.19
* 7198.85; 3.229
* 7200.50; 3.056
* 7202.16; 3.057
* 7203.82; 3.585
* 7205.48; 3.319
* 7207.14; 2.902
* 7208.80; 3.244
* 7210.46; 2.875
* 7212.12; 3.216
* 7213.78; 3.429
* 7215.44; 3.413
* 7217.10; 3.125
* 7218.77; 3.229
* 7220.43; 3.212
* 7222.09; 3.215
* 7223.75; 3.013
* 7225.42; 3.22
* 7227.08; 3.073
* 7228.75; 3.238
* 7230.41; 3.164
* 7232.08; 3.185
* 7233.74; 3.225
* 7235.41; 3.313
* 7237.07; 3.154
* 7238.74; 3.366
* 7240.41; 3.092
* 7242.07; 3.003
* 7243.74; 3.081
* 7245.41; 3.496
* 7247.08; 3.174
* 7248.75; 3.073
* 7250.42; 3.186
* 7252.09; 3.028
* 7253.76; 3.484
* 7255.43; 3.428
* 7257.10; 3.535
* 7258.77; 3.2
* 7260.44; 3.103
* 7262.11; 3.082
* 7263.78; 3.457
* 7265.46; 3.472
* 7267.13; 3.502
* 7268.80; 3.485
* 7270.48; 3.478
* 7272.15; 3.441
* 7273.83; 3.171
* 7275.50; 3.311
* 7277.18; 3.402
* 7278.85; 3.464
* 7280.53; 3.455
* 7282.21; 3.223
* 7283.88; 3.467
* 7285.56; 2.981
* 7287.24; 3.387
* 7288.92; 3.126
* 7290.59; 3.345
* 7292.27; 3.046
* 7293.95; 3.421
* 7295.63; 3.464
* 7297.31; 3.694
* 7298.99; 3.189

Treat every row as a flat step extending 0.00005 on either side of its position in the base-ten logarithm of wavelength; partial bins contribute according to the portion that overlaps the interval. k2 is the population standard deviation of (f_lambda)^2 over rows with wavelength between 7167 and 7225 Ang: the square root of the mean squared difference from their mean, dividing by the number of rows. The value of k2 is 1.140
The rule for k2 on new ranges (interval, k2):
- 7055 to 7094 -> 0.980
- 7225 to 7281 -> 1.095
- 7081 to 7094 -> 1.190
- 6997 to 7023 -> 1.105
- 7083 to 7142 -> 1.152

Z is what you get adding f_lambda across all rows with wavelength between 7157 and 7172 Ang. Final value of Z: 29.4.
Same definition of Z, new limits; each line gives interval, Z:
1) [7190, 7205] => 29.1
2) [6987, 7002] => 28.5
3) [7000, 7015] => 29.6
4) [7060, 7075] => 28.9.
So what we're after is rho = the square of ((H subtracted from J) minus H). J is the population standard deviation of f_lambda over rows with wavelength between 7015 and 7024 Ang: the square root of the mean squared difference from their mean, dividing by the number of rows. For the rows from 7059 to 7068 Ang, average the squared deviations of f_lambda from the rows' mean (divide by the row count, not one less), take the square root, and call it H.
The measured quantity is 0.010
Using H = 0.14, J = 0.17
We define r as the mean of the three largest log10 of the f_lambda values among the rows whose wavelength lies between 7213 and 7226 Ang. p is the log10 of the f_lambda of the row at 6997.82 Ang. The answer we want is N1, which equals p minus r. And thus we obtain -0.014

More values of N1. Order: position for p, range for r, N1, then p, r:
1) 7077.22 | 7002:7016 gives 0.002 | 0.541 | 0.539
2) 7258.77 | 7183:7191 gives -0.012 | 0.505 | 0.518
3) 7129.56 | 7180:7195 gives -0.038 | 0.486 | 0.524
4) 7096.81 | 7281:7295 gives -0.002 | 0.533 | 0.535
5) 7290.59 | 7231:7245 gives 0.006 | 0.524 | 0.519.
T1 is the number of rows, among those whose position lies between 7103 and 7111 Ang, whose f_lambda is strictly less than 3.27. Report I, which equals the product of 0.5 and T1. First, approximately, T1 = 3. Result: 1.5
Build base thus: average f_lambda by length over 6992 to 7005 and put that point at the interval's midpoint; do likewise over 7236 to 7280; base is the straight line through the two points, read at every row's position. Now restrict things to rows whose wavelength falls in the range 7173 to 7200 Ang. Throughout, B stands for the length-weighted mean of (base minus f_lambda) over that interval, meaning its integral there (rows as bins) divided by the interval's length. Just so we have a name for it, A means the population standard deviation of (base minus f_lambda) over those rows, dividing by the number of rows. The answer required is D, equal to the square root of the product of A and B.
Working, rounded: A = 0.143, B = 0.085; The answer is 0.11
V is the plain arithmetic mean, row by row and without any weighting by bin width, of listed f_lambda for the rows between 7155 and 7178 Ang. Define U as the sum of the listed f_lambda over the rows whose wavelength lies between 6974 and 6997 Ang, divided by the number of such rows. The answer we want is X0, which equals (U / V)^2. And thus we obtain 1.00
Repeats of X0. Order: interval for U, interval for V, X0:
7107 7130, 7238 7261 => 1.00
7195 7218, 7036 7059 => 0.96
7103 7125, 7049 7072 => 1.06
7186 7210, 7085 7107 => 0.96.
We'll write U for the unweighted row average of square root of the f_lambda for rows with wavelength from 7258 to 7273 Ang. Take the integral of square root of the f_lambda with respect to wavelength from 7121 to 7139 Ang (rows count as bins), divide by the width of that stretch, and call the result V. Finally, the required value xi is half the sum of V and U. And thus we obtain 1.80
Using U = 1.83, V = 1.77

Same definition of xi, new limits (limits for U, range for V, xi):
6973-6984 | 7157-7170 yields 1.81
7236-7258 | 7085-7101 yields 1.80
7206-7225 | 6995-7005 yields 1.79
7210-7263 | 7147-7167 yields 1.78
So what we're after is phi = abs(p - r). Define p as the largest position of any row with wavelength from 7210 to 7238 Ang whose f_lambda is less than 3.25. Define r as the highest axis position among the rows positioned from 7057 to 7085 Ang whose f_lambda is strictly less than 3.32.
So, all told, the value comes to 153.3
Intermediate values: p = 7237.07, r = 7083.75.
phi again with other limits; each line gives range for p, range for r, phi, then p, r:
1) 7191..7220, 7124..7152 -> 67.8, 7218.77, 7150.94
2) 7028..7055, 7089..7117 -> 62.0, 7054.45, 7116.44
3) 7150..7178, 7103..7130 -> 47.8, 7177.33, 7129.56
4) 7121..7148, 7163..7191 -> 42.9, 7147.64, 7190.56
